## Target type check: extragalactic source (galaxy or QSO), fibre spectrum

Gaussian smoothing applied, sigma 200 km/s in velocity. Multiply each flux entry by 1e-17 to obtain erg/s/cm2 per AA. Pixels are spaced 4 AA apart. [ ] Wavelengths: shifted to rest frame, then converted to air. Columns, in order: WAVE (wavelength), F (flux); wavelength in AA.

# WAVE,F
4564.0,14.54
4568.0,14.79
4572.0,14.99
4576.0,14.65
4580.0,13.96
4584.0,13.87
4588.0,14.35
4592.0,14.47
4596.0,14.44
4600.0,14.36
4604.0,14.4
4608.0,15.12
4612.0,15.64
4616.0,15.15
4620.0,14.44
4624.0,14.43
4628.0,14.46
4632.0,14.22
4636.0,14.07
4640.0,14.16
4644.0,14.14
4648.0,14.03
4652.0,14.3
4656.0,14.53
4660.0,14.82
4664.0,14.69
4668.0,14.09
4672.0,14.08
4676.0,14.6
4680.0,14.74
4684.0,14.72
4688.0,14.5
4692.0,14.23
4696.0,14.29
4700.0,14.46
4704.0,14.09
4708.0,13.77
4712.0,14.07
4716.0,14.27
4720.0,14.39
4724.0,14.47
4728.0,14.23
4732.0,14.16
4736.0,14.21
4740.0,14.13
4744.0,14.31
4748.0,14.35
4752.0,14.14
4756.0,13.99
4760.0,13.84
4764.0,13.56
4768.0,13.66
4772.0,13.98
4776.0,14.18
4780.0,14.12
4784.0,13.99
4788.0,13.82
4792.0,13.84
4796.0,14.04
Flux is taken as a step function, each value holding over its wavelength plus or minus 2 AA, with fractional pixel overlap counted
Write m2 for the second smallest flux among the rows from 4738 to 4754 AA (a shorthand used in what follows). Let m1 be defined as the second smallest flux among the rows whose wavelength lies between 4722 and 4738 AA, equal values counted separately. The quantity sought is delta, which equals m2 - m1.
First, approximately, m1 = 14.21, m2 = 14.14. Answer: -0.1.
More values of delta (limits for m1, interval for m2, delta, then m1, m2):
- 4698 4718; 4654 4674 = 0.0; 14.07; 14.09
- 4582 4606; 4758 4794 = -0.7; 14.35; 13.66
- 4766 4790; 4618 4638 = 0.4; 13.82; 14.22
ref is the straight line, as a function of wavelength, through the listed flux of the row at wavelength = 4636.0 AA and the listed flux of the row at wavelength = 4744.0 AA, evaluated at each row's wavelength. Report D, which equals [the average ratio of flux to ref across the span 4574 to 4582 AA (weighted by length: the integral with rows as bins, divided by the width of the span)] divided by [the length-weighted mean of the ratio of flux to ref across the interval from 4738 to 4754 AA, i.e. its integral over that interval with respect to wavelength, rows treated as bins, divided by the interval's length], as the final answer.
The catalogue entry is 1.03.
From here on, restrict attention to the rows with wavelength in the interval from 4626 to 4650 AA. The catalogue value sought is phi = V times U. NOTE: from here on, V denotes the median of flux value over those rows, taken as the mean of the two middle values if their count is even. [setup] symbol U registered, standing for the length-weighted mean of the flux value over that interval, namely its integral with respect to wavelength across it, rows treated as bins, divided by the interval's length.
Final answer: 201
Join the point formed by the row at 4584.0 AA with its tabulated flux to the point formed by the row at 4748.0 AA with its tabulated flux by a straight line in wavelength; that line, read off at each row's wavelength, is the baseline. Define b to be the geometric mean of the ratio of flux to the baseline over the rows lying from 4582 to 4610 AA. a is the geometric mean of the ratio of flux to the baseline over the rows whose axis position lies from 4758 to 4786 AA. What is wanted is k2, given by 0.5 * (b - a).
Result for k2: 0.04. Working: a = 0.96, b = 1.04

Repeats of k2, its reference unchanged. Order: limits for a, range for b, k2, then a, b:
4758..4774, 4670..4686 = 0.04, 0.96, 1.03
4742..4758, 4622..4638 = 0.02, 0.99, 1.02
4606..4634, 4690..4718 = -0.03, 1.06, 1.00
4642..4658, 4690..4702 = 0.00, 1.01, 1.01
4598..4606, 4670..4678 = -0.01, 1.03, 1.01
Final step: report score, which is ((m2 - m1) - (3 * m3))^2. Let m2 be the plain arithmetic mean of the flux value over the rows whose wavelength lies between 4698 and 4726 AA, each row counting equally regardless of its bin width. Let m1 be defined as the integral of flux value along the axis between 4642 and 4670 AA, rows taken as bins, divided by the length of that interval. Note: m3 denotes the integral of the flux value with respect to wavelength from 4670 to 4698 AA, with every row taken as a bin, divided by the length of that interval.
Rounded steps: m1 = 14.4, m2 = 14.2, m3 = 14.5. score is 1893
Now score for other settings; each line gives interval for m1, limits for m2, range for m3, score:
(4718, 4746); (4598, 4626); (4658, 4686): 1856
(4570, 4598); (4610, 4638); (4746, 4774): 1727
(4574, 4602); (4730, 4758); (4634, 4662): 1849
